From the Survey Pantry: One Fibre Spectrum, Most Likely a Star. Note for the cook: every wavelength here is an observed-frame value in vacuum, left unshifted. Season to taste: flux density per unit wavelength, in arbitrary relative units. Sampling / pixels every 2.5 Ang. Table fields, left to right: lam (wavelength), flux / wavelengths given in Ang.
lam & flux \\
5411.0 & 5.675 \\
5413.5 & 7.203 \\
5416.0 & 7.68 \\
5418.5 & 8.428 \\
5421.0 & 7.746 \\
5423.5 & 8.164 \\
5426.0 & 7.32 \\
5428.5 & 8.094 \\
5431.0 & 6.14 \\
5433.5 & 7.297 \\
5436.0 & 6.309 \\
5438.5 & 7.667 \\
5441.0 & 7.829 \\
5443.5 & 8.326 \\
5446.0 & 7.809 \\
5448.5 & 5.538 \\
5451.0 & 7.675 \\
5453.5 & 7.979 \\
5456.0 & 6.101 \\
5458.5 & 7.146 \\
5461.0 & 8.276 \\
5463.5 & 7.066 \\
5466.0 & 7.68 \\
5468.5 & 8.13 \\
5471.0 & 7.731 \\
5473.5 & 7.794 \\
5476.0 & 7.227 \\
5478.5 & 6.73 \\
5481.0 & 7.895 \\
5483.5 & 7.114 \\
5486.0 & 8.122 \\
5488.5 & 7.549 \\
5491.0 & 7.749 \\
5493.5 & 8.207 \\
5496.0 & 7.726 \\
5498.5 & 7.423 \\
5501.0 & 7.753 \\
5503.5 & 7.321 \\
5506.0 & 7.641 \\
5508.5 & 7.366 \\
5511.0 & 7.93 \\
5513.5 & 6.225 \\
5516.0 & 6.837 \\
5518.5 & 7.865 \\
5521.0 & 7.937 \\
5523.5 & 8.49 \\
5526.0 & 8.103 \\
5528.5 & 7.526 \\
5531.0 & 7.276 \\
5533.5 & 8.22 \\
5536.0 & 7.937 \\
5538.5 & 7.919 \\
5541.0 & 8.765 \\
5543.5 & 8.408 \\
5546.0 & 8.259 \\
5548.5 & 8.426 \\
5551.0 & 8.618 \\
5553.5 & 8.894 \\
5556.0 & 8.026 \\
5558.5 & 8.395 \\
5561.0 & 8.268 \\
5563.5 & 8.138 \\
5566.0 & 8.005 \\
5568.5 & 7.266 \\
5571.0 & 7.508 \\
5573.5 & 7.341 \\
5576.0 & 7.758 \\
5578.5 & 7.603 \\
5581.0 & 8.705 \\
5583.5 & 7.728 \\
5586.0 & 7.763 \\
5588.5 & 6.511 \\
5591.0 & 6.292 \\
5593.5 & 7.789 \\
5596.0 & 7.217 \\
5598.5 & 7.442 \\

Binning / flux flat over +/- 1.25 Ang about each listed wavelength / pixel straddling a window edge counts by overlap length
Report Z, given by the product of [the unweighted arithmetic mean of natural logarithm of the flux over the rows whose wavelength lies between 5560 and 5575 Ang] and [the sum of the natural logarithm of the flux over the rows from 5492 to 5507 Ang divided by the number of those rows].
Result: 4.17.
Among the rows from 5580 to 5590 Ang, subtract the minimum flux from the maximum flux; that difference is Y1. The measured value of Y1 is 2.19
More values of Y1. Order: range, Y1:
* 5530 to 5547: 1.49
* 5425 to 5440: 1.95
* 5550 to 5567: 0.89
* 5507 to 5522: 1.71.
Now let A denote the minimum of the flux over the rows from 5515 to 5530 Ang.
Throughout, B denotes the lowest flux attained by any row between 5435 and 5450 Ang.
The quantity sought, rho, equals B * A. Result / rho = 38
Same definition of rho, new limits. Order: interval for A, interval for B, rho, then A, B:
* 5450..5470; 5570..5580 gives 45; 6.101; 7.341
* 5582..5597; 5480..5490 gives 45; 6.292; 7.114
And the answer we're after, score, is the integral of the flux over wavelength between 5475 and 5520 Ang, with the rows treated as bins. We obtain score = 337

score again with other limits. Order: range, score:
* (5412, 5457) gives 333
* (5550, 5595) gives 351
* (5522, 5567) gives 369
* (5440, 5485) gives 335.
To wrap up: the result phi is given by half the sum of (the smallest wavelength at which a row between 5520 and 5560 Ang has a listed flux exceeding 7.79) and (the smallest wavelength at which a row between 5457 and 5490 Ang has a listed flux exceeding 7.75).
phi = 5491.0 Ang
